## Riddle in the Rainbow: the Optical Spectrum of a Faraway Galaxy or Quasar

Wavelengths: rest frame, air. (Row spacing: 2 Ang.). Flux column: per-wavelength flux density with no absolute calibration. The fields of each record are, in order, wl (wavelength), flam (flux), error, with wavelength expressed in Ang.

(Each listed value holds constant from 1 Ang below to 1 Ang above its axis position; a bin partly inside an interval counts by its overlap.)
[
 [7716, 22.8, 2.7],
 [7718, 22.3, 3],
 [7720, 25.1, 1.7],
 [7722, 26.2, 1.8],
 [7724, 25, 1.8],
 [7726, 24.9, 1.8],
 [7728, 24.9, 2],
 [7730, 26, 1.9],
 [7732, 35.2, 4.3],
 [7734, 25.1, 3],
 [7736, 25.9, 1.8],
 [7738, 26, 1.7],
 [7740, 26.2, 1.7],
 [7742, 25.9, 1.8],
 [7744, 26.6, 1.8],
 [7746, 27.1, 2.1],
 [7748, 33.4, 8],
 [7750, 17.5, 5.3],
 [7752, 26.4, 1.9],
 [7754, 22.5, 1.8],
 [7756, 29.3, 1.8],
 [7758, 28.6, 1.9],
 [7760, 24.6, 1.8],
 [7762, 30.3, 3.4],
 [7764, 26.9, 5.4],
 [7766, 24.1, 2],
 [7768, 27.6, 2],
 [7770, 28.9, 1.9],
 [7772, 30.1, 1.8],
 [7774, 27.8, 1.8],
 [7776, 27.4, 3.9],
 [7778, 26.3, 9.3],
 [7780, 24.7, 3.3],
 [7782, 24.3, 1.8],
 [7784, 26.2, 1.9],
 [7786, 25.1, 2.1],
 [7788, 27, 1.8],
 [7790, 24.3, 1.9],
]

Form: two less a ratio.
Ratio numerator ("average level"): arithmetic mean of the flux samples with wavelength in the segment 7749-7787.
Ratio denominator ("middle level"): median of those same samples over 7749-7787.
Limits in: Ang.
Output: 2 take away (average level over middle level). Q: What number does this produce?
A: 1.01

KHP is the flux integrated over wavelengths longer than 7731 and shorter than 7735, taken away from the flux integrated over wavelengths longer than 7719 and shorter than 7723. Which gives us -18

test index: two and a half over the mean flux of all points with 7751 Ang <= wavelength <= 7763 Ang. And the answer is 0.0928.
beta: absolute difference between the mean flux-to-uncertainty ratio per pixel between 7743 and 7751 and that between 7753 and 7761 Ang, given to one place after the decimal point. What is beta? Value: 5.6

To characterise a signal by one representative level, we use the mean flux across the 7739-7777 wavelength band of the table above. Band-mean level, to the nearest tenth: 26.9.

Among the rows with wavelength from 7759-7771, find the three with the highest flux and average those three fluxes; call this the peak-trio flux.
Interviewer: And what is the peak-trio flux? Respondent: 28.9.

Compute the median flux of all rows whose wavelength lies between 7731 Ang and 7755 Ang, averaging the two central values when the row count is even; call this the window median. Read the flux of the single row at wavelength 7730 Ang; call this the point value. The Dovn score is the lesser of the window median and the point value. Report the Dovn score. 26.0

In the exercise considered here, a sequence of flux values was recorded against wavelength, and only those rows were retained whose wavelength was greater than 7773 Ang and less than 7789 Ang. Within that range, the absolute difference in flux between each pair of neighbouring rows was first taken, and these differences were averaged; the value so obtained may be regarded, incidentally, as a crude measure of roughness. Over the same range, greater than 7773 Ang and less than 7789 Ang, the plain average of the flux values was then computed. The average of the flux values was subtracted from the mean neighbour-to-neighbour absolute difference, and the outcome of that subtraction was -24.9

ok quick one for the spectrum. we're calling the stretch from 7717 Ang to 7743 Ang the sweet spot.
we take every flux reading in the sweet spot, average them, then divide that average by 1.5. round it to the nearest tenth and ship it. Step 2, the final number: 17.4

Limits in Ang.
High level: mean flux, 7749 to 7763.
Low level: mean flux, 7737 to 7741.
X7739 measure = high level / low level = 0.98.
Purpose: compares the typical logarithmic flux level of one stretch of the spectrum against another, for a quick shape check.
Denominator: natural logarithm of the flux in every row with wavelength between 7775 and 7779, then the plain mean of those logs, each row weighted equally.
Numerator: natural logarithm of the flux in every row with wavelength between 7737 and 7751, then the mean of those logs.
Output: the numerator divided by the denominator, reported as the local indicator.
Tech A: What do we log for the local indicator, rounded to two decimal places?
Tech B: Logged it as 0.99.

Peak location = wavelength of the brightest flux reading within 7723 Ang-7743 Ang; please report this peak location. 7732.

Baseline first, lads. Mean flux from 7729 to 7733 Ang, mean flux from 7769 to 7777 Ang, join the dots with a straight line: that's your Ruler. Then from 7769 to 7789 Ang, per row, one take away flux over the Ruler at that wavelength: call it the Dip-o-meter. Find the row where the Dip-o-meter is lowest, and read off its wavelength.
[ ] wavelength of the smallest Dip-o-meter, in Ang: 7772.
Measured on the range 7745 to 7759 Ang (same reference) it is 7748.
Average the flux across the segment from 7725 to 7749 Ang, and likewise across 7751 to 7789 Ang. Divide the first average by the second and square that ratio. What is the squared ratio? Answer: 1.04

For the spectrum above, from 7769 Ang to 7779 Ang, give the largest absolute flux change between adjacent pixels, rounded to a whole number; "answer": 2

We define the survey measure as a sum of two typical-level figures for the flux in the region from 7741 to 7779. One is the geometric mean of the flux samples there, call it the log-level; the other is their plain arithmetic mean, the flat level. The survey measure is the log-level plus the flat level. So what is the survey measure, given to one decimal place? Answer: 53.6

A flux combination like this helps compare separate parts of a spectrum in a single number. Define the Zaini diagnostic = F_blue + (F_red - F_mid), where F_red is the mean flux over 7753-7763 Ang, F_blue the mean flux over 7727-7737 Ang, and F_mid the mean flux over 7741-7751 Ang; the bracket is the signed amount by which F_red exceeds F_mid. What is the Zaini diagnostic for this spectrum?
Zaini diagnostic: 28.4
